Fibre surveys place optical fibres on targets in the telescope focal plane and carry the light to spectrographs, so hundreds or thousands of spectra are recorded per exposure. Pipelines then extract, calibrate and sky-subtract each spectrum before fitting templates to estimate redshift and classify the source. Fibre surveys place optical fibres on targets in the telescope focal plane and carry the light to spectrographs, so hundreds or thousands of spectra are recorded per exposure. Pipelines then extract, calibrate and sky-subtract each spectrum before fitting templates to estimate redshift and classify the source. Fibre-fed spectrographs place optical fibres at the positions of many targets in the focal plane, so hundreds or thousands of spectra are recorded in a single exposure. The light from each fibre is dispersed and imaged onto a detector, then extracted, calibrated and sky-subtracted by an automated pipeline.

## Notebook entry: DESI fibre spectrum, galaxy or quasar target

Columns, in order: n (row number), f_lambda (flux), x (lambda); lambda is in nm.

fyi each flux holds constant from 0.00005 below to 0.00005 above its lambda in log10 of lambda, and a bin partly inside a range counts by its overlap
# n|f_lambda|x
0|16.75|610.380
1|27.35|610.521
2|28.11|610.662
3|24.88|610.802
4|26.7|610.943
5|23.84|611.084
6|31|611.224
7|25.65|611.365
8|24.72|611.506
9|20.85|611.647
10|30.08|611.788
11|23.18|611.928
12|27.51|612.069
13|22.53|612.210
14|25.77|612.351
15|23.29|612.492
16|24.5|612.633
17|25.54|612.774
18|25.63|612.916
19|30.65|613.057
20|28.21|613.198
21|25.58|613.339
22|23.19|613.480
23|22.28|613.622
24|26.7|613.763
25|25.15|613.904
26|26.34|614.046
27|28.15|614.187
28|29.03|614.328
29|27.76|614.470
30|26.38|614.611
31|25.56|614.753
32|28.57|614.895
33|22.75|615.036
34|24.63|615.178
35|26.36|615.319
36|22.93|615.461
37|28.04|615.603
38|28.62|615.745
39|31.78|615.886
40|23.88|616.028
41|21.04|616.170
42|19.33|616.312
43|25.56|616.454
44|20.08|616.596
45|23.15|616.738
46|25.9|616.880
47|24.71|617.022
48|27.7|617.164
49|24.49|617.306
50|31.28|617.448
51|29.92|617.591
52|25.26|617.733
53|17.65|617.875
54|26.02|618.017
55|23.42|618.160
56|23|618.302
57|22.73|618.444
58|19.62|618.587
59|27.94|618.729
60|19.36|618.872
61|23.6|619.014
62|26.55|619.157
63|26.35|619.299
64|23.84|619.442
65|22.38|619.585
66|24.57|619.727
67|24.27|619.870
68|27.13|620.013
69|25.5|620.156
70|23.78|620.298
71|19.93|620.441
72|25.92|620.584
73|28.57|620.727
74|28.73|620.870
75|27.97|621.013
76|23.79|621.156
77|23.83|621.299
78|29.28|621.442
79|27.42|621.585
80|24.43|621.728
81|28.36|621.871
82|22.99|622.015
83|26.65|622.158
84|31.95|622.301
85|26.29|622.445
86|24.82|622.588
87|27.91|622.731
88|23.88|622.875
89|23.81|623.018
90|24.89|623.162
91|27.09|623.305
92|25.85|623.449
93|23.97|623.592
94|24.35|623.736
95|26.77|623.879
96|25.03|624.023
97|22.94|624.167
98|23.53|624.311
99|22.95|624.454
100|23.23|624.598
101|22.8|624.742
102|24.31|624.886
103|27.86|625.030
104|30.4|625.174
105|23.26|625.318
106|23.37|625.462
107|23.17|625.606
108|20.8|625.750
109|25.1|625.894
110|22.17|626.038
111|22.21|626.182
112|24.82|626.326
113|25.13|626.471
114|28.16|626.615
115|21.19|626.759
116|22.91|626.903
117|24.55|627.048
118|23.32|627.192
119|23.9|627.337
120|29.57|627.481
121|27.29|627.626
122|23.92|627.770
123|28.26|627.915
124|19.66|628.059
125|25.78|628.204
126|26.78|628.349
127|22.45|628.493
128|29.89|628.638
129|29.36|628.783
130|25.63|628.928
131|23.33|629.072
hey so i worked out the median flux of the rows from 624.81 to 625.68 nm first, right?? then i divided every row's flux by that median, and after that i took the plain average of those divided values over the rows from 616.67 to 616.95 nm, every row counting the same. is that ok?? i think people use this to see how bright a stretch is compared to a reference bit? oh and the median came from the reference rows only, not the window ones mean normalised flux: 1.03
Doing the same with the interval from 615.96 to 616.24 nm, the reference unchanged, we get 0.94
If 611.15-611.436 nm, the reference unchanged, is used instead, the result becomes 1.19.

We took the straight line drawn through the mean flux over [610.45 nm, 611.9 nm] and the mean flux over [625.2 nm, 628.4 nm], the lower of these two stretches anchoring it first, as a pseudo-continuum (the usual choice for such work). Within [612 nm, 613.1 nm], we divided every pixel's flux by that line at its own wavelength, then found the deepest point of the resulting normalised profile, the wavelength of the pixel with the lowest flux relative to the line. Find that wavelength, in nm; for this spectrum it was 612.210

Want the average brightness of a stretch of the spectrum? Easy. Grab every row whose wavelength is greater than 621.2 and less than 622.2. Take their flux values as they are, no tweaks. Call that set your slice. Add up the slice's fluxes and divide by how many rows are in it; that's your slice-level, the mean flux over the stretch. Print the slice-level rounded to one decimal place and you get 26.1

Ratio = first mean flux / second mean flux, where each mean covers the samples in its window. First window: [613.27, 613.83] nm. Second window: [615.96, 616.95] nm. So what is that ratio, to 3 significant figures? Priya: 1.08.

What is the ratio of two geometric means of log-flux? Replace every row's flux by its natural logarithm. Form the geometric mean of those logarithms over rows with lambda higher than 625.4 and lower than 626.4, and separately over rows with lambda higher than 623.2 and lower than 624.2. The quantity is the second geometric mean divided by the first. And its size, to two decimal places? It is 1.03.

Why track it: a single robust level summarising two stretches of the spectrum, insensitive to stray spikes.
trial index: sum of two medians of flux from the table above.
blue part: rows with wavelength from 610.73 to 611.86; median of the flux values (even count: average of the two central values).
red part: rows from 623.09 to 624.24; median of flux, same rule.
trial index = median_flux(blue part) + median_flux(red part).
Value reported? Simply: 50.2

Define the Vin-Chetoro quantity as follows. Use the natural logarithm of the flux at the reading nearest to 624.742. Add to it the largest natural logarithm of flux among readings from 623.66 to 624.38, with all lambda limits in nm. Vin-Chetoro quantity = 6.41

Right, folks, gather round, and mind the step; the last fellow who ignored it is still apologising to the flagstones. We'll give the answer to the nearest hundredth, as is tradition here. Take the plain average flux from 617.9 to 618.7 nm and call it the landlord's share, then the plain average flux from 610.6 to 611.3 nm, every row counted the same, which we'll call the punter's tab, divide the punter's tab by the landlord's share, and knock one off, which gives 0.17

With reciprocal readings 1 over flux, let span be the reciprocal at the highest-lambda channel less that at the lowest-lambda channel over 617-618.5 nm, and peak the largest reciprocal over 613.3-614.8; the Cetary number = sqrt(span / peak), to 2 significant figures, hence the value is 0.28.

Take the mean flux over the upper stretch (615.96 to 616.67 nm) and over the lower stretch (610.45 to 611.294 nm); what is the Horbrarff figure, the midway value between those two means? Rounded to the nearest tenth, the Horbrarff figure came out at 24.5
